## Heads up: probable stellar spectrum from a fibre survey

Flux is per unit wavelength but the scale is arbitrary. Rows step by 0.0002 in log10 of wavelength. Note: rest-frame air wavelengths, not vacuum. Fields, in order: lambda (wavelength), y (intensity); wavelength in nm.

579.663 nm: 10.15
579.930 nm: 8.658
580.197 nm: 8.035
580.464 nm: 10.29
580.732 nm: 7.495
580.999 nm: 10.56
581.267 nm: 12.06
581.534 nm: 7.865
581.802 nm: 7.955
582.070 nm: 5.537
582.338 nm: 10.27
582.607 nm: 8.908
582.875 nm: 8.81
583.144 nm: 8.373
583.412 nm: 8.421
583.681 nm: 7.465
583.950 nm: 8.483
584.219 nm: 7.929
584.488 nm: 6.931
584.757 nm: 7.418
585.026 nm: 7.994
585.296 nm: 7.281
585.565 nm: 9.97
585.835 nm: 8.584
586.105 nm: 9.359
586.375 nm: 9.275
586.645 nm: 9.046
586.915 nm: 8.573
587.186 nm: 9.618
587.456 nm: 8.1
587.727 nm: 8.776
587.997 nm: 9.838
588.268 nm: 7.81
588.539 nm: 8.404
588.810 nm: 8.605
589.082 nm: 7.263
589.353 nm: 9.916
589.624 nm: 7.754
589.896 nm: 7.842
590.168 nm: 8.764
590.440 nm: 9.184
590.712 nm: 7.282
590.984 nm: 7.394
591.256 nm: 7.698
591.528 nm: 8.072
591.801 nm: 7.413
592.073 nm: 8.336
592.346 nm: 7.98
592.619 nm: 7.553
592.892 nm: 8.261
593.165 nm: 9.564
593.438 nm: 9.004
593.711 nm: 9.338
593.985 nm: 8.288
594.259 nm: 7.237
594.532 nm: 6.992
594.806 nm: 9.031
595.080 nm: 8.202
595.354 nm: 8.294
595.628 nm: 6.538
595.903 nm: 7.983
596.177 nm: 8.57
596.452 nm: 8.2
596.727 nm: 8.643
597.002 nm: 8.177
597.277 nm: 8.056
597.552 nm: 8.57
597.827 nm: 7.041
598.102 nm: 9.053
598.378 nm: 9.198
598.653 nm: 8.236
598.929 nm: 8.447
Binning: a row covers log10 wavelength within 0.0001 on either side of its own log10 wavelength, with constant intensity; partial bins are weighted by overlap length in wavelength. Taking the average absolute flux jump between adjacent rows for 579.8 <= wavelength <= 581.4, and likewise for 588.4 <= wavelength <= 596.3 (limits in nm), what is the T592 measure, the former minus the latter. 1.2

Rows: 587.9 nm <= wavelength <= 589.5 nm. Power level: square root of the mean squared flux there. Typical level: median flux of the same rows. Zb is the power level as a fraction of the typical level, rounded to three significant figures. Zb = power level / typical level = 1.02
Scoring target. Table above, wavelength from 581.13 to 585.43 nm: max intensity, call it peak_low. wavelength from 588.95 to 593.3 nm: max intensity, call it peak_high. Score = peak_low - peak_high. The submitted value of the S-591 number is 2.1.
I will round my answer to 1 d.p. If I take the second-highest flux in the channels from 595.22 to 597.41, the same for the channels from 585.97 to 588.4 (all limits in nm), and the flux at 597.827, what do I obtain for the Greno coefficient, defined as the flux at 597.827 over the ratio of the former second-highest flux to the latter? 7.9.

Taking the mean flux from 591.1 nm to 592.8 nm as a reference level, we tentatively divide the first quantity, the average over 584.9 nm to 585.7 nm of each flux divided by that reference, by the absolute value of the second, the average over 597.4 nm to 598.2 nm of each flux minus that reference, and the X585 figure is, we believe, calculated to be 3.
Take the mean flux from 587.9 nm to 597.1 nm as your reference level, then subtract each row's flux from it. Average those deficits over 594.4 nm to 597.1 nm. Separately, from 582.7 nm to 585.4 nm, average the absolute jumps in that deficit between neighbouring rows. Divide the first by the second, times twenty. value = 5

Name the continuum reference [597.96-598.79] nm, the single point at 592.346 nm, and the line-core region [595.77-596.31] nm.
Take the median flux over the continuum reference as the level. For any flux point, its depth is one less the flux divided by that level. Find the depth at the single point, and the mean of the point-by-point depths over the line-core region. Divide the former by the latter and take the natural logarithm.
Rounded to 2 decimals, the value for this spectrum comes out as 0.32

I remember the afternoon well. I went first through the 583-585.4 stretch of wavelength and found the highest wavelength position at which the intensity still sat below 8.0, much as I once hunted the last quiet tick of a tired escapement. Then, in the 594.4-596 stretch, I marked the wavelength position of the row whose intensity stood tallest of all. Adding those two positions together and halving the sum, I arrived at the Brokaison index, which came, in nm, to 590.05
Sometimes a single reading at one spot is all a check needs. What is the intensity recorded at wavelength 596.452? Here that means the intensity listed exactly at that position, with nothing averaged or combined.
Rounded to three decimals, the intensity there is 8.200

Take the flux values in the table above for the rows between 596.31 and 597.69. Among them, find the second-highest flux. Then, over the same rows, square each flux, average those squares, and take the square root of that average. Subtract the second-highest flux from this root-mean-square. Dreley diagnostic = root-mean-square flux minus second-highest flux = -0.24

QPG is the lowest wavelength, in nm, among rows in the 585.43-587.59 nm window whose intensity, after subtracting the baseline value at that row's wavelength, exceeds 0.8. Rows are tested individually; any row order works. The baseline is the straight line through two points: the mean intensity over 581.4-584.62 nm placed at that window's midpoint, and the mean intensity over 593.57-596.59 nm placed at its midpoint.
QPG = 585.565 nm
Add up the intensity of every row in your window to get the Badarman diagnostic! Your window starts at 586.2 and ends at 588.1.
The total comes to 63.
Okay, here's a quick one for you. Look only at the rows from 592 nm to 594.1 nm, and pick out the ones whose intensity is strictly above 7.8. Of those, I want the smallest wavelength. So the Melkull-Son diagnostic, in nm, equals 592.073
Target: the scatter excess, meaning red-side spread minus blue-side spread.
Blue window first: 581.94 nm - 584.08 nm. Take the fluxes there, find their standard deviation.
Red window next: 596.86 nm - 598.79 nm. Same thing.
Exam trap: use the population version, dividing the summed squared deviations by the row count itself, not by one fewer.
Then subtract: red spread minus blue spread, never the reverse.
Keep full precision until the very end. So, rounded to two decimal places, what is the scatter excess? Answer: -0.60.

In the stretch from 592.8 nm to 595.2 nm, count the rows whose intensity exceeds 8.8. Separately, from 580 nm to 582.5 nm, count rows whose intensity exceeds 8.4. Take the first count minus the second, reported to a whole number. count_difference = 0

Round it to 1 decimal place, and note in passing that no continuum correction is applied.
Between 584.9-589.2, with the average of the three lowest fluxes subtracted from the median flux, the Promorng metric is 1.1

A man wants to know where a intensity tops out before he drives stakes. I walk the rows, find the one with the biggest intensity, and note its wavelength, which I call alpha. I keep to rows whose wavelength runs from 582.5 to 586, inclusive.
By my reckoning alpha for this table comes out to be 585.565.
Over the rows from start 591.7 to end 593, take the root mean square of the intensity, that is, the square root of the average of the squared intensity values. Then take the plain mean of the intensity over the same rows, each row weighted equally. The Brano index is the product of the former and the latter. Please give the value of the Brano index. 63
